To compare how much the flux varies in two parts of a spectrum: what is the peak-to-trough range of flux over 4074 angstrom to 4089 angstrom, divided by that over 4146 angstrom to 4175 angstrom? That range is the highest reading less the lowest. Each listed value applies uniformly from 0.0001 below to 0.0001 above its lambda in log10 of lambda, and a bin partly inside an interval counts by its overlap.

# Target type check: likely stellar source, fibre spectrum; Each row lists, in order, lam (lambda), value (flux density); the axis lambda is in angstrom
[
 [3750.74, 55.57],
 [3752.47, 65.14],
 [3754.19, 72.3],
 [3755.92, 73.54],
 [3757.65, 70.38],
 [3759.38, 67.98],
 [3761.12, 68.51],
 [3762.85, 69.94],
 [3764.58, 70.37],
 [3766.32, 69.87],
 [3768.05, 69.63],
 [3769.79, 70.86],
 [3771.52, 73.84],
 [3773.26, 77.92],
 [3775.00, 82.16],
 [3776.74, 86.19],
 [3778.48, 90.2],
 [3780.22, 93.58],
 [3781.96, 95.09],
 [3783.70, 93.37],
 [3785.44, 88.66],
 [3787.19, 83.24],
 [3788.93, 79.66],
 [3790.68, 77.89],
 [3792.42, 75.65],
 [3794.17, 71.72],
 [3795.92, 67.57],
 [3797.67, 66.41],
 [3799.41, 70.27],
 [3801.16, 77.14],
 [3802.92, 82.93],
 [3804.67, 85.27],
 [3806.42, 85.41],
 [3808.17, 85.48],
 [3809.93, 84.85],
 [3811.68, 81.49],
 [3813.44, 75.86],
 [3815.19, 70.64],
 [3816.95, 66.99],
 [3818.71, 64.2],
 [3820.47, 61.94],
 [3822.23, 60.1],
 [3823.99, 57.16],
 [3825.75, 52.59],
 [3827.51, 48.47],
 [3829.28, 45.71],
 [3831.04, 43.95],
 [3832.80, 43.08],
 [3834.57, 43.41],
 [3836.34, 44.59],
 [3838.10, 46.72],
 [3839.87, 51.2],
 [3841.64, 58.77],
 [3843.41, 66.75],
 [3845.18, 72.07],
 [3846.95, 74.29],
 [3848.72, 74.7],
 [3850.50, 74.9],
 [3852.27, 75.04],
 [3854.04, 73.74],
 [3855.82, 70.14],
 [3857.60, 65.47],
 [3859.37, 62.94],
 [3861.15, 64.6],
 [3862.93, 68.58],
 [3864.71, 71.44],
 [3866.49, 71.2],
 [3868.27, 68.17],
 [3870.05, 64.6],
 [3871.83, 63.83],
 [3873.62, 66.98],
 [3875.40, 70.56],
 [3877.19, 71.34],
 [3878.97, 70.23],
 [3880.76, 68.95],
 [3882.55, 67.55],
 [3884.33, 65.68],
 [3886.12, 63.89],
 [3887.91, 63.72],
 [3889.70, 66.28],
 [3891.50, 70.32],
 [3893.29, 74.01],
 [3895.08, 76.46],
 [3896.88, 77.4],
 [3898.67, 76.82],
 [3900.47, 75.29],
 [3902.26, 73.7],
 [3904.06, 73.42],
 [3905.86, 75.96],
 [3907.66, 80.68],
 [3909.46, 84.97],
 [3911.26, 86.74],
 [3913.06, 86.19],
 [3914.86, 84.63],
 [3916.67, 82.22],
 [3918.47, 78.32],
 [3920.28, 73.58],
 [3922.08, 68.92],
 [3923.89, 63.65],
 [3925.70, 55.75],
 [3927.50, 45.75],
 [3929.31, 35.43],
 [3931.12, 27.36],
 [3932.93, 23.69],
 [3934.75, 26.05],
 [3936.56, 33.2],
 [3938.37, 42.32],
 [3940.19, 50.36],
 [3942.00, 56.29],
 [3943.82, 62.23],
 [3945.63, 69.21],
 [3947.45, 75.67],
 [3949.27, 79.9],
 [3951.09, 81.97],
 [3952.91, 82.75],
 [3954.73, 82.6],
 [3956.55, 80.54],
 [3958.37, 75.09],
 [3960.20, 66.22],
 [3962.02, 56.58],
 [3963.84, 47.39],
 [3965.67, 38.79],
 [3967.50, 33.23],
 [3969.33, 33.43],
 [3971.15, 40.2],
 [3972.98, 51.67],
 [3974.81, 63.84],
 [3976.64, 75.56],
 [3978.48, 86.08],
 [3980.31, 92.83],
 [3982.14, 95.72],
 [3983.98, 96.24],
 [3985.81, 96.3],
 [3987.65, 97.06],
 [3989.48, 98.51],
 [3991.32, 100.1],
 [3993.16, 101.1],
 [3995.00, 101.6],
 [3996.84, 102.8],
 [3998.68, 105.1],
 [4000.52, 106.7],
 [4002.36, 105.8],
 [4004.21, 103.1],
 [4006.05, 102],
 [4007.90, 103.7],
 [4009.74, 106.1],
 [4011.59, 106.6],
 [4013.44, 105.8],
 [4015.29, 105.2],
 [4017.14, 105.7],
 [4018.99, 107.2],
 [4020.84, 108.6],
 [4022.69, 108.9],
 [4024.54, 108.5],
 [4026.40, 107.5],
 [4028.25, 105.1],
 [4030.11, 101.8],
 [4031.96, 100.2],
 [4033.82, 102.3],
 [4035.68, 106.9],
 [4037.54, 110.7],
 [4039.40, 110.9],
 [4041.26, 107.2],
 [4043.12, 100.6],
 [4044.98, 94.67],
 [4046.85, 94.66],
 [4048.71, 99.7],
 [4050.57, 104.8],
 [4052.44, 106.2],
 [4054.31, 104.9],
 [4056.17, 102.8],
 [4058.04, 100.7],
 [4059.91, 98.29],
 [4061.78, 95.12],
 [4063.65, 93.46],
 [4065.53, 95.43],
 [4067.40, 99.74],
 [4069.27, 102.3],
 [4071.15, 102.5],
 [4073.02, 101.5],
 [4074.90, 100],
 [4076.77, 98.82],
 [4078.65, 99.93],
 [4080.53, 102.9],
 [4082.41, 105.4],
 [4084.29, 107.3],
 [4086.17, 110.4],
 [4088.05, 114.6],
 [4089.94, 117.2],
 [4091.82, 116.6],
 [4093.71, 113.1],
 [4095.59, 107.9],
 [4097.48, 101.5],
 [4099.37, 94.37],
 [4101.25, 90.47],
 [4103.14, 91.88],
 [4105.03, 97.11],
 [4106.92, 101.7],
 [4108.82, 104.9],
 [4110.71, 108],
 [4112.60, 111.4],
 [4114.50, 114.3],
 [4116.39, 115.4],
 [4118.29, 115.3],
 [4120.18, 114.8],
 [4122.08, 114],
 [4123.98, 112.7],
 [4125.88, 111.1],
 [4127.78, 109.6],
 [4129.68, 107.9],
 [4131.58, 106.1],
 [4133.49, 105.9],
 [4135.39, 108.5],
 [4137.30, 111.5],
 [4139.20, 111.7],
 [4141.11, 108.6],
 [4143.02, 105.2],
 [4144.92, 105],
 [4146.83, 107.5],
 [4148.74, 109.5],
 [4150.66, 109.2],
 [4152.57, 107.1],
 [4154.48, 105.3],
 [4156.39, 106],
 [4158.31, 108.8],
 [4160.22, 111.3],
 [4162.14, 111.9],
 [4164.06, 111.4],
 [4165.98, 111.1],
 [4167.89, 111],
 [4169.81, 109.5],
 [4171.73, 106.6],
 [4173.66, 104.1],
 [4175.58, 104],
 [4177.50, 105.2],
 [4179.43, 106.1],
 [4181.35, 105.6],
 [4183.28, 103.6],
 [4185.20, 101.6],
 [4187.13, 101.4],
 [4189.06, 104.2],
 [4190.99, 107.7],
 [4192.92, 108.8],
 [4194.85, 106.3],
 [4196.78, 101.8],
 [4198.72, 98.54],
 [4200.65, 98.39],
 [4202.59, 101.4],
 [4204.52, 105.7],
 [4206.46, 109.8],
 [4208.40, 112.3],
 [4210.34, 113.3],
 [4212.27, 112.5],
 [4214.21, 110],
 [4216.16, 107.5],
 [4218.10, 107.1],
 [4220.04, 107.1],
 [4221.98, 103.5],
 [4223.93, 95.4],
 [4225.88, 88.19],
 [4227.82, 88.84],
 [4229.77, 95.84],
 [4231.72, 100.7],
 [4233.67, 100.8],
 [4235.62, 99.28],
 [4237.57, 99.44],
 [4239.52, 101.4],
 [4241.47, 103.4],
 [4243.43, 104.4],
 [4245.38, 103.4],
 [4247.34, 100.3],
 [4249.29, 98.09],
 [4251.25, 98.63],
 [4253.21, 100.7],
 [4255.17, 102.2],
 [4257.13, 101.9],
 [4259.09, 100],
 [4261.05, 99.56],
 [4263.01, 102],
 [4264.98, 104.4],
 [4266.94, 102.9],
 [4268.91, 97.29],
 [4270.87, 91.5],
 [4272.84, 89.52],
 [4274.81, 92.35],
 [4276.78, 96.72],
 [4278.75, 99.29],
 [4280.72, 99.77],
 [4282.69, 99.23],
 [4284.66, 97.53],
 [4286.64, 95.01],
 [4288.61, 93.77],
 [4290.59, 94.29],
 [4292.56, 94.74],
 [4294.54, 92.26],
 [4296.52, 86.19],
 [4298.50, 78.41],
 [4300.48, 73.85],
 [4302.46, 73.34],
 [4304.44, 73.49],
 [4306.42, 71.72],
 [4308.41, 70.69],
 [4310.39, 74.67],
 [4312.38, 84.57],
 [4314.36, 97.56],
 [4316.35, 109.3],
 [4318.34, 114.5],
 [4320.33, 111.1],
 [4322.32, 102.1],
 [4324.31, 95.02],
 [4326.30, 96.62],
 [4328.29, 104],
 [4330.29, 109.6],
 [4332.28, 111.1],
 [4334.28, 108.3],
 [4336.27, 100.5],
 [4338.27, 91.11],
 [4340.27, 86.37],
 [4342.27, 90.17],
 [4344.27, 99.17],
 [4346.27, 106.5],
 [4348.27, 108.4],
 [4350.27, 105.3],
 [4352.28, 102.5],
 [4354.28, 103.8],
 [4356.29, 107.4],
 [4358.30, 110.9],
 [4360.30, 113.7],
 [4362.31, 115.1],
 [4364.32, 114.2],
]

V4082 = 2.0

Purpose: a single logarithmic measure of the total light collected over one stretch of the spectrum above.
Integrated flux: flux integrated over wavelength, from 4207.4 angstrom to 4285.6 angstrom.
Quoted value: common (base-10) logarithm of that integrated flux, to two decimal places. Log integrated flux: 3.90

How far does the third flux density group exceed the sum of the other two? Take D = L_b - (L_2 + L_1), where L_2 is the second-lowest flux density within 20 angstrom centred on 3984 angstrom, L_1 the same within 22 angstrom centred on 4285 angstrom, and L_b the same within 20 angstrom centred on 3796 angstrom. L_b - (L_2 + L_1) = -100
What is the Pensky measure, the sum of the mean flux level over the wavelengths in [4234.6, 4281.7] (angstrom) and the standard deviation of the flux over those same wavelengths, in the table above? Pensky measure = 103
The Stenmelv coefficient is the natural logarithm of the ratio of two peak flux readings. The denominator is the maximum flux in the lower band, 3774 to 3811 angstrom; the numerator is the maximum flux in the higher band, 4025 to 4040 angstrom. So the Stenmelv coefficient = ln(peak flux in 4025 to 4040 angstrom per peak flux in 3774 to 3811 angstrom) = 0.15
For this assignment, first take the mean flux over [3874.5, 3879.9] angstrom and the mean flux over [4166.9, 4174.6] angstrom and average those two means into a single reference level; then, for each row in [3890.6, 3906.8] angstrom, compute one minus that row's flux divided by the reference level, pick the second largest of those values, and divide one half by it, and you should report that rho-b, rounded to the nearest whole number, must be 3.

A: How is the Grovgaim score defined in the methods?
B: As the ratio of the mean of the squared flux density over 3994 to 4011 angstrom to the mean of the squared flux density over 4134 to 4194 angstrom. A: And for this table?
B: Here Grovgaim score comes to 0.94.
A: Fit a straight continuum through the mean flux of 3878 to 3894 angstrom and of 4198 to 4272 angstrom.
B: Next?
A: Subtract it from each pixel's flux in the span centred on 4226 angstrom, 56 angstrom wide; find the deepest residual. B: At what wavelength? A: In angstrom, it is 4225.88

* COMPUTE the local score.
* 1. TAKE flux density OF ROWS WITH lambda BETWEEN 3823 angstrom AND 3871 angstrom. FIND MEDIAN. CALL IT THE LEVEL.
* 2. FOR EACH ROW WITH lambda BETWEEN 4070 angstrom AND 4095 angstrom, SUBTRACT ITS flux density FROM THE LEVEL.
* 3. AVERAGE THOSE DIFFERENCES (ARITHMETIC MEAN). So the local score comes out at -42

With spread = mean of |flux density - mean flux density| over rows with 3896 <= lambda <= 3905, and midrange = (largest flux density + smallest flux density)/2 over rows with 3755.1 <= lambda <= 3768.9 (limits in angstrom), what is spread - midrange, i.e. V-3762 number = -69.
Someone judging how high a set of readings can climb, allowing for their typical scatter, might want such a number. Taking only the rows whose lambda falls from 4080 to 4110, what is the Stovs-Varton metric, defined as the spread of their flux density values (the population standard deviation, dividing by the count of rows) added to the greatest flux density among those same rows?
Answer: 125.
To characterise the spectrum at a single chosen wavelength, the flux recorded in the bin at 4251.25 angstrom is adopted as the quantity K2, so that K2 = 98.63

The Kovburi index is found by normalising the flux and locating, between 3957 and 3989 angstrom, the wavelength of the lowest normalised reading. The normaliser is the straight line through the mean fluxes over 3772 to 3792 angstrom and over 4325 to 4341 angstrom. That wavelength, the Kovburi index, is 3967.50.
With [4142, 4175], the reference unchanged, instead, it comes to 4173.66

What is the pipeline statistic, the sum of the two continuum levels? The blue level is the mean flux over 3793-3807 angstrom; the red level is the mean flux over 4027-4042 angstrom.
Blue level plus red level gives 181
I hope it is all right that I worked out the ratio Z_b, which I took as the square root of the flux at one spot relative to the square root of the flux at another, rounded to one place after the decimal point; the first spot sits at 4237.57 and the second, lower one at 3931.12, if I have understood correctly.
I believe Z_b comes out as 1.9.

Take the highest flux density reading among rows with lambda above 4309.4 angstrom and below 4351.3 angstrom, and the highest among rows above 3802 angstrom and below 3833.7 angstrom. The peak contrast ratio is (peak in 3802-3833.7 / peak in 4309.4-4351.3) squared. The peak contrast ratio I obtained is 0.56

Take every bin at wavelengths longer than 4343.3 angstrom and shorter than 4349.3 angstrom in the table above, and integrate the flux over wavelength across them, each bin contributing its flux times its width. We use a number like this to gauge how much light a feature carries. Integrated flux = 629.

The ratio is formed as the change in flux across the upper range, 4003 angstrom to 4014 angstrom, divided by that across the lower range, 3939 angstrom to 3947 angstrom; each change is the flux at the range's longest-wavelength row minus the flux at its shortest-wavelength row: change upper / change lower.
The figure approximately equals 0.1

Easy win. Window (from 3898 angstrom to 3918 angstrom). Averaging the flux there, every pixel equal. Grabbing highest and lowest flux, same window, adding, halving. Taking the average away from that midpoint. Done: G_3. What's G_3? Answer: 0.0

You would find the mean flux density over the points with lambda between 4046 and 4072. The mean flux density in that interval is 100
